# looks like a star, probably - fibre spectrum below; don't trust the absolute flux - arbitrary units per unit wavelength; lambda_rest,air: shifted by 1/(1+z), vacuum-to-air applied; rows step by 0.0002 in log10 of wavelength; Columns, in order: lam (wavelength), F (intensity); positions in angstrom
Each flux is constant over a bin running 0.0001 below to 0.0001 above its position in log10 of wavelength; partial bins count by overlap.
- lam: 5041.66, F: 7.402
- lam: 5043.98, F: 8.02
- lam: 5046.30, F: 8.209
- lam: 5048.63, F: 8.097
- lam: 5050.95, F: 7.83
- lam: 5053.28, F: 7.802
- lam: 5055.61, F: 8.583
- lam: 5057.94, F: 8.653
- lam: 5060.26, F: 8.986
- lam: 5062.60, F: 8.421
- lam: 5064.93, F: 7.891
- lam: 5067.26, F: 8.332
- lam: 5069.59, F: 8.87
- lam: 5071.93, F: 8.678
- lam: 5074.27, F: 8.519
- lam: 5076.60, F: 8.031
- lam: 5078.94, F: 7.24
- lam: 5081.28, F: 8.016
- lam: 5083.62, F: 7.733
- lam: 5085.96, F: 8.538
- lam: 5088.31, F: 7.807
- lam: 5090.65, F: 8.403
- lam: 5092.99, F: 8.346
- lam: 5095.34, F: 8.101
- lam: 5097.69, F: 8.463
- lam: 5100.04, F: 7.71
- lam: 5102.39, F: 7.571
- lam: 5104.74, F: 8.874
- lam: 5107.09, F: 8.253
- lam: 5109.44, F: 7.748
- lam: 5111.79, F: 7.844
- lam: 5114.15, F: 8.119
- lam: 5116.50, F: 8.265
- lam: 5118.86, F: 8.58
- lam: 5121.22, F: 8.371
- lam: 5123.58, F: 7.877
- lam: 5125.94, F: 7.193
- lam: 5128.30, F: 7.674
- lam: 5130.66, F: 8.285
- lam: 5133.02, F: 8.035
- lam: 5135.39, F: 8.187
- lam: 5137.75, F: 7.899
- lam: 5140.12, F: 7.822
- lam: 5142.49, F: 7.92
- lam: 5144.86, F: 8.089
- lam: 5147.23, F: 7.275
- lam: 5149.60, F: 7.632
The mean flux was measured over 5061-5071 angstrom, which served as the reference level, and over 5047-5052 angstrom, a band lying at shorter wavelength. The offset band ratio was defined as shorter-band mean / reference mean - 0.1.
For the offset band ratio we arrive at 0.850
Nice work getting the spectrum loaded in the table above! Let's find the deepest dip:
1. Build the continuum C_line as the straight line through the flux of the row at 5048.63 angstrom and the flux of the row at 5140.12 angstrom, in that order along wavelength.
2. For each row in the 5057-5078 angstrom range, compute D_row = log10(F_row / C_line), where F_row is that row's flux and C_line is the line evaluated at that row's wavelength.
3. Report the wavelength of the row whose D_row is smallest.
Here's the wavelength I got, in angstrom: 5064.93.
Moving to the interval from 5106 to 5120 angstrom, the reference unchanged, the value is 5109.44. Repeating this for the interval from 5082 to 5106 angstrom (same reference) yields 5102.39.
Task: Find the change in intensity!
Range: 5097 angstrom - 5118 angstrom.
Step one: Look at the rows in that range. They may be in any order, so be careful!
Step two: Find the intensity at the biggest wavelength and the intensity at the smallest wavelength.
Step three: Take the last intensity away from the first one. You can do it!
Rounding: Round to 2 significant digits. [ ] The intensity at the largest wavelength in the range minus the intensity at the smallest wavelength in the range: -0.20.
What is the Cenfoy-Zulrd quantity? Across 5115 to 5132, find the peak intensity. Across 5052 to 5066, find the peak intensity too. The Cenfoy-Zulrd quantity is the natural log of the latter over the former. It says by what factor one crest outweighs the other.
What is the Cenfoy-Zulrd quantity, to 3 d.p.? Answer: 0.046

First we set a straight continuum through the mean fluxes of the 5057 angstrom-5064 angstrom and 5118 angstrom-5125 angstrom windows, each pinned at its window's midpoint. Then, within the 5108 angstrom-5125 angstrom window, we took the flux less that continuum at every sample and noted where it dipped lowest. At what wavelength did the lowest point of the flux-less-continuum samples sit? 5109.44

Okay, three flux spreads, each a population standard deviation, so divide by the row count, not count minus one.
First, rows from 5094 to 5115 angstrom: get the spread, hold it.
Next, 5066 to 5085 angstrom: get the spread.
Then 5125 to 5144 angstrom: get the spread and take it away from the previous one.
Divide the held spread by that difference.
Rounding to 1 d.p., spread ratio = 2.1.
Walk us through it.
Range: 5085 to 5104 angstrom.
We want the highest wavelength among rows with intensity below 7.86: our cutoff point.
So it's 5102.39 angstrom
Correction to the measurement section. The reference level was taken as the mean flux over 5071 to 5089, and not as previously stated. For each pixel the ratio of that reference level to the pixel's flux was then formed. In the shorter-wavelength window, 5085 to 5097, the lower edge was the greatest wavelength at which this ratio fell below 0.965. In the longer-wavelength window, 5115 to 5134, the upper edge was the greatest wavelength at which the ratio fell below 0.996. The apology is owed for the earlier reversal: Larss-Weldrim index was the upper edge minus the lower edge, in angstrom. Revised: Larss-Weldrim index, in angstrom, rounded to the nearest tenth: 40.0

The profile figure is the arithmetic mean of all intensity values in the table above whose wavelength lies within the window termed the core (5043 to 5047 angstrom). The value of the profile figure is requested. 8.11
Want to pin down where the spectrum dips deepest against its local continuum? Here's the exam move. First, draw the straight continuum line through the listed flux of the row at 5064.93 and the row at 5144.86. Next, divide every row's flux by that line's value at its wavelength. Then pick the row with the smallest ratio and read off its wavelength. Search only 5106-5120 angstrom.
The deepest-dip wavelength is 5109.44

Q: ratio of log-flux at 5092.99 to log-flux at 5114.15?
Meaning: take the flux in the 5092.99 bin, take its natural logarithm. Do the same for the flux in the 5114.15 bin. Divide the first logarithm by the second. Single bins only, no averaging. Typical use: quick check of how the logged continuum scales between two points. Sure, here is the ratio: 1.01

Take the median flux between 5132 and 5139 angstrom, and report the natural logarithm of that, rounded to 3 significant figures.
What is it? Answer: 2.08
